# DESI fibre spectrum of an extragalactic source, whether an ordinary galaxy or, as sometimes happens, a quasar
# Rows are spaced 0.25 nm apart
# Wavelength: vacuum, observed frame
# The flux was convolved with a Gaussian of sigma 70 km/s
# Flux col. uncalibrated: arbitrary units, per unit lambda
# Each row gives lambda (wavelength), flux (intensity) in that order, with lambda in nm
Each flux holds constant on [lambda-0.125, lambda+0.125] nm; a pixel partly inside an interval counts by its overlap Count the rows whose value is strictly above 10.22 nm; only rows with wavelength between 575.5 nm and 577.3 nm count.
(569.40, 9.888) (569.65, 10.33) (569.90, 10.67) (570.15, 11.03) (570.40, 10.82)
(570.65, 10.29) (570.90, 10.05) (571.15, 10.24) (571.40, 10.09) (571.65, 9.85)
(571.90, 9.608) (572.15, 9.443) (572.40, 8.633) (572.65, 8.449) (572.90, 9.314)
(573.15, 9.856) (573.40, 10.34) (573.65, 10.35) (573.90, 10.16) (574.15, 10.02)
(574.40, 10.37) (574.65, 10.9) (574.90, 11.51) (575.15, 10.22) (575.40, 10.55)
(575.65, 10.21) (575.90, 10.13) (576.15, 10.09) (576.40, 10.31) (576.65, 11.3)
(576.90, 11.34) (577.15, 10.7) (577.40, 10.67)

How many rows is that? 4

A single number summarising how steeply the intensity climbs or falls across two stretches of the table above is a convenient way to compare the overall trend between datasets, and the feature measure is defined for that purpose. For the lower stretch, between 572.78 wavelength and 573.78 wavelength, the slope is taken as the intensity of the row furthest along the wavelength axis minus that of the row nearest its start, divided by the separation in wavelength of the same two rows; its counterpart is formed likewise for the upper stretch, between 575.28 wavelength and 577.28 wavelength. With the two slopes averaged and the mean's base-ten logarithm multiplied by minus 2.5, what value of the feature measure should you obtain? 0.3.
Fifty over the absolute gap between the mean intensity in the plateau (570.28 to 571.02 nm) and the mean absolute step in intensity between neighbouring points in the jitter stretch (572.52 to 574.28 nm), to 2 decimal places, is 4.99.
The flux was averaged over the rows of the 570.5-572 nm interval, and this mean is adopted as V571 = 10.0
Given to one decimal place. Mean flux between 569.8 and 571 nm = 10.6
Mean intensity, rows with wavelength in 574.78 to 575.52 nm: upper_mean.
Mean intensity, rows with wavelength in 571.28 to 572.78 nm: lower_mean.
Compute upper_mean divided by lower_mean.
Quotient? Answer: 1.15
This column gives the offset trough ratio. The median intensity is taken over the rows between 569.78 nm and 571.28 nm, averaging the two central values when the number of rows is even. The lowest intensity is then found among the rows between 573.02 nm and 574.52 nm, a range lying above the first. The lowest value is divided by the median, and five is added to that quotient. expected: 5.94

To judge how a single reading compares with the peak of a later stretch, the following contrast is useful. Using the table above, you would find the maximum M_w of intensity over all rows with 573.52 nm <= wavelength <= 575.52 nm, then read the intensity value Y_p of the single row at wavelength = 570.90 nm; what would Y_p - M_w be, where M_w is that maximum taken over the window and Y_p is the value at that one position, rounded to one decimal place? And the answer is -1.5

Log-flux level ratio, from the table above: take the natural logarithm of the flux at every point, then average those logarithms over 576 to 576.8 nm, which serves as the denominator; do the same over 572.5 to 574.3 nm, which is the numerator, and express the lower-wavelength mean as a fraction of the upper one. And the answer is 0.97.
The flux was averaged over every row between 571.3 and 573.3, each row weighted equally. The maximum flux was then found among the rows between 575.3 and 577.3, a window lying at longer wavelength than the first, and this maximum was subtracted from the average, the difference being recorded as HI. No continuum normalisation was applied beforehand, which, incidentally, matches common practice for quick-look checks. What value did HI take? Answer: -1.93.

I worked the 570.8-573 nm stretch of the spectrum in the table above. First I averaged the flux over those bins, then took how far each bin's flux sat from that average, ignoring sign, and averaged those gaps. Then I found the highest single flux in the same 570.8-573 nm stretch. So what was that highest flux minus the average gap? 9.7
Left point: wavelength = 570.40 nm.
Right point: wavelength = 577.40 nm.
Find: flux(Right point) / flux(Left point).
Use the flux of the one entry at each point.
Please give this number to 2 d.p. 0.99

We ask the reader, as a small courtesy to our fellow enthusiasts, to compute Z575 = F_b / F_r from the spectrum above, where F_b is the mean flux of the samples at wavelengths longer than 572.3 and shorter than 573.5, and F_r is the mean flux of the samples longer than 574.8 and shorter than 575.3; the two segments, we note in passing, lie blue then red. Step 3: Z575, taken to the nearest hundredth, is 0.86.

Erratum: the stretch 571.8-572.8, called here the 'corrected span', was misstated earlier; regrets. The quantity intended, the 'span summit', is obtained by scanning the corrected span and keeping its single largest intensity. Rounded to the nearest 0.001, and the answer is 9.608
